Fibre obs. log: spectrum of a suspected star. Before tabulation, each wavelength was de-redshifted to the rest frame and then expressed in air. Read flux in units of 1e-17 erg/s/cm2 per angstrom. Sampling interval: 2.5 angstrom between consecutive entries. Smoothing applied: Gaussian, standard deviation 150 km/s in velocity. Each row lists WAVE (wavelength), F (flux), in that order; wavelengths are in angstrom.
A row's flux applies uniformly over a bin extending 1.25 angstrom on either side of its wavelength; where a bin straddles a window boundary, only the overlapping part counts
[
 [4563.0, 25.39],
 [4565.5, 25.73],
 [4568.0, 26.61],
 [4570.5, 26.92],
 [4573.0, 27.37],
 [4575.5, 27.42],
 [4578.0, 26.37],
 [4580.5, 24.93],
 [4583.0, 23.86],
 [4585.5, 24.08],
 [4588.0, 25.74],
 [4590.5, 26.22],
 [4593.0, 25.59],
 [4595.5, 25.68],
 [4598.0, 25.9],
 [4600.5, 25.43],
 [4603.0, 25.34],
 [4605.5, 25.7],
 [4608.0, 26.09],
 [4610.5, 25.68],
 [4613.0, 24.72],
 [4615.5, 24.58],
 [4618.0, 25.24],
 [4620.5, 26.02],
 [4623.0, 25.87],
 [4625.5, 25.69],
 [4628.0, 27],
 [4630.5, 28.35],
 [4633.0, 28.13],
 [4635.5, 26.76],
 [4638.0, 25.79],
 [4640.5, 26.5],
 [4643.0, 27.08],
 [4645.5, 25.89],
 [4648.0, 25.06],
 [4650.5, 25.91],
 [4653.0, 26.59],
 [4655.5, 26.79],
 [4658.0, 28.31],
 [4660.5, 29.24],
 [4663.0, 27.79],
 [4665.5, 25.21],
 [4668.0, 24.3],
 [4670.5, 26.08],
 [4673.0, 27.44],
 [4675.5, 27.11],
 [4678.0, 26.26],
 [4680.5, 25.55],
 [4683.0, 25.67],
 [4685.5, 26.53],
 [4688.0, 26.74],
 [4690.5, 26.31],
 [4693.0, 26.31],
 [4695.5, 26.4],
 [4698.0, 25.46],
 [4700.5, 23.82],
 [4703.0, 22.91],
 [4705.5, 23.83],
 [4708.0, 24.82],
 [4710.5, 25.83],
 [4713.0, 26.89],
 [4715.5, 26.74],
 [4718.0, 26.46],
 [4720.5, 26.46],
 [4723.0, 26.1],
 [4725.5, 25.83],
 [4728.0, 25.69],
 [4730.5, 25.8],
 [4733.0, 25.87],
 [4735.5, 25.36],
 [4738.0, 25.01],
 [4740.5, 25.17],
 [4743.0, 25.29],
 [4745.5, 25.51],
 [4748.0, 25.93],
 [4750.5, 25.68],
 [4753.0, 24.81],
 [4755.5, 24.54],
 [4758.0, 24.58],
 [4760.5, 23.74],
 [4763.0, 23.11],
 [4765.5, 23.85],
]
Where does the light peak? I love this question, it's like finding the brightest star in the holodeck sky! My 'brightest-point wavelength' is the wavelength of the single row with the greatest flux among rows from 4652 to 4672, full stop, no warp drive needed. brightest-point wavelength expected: 4660.5 angstrom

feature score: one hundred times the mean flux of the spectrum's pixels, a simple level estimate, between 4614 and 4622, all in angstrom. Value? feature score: 2528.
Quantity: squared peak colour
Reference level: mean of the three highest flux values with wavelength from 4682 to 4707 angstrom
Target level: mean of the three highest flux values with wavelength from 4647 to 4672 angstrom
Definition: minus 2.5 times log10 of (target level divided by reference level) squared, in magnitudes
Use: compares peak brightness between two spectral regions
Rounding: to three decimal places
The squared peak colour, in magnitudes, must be -0.149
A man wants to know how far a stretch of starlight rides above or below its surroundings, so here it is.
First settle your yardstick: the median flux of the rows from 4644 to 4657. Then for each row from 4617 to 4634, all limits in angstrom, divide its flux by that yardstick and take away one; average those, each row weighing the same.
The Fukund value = 0.027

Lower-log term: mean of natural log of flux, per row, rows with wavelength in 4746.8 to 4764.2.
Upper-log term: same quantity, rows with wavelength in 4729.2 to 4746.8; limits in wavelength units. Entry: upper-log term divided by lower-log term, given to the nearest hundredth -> 1.01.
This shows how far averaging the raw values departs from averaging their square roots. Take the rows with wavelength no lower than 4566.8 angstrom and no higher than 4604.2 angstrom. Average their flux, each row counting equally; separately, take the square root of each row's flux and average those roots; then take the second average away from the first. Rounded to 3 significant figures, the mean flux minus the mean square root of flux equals 20.7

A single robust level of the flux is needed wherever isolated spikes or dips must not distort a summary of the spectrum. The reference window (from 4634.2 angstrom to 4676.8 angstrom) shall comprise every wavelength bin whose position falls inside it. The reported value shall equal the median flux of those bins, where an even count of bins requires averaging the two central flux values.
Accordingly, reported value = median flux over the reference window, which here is 26.6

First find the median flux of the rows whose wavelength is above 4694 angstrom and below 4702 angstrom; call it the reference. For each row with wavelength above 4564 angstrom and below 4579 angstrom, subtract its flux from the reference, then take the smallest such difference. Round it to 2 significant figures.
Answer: -2.0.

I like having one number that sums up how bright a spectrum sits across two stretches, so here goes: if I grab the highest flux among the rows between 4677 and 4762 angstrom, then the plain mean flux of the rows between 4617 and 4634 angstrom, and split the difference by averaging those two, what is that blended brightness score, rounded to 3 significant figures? 26.8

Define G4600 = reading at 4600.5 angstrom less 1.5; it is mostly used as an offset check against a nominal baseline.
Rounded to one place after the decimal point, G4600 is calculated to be 23.9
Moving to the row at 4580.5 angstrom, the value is 23.4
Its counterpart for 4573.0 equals 25.9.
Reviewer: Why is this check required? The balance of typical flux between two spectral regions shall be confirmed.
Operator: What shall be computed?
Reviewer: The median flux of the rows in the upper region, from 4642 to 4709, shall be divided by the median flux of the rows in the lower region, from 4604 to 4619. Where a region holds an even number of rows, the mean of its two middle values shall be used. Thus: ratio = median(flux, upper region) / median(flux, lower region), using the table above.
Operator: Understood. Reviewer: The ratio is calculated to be 1.03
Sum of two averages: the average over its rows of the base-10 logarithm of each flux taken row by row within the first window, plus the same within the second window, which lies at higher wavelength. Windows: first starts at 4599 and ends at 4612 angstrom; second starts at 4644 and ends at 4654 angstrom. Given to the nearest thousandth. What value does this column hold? 2.822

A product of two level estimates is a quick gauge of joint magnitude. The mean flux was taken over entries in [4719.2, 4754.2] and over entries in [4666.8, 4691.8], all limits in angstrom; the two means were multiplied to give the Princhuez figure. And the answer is 671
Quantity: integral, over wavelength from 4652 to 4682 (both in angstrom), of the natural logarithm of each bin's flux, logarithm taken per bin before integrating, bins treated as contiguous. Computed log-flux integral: 98.5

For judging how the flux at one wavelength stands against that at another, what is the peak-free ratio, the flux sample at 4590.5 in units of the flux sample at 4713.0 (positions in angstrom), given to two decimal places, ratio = 0.98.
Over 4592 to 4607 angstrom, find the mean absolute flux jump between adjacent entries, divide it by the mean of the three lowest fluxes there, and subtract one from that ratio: -0.990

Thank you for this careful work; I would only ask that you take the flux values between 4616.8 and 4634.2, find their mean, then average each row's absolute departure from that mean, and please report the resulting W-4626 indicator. 1.0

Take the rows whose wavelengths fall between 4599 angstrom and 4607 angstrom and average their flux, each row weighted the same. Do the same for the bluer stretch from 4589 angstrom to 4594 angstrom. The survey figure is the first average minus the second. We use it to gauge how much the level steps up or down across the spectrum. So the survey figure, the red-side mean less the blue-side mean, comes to -0.4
